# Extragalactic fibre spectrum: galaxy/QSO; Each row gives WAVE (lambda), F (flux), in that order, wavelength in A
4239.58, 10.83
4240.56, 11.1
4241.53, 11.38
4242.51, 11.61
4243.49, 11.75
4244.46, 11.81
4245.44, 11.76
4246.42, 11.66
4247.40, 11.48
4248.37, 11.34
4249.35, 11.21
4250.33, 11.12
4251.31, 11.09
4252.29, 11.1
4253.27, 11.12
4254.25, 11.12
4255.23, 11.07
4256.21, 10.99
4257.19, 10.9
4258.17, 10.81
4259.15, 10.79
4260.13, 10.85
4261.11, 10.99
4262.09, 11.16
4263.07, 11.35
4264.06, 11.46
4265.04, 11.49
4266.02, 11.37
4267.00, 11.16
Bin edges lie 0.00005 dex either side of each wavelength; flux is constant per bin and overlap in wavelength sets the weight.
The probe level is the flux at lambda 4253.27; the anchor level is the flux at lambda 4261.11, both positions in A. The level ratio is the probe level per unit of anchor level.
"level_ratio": 1.01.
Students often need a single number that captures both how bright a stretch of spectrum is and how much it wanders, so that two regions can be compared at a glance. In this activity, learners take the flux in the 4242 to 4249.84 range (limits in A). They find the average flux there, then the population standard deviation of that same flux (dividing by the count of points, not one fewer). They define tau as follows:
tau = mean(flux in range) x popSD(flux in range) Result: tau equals 2.3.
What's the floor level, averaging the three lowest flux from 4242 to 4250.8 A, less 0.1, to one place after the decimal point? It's 11.1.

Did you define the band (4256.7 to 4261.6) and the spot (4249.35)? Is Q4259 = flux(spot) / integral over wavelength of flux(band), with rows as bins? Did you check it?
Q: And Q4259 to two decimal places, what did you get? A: 0.21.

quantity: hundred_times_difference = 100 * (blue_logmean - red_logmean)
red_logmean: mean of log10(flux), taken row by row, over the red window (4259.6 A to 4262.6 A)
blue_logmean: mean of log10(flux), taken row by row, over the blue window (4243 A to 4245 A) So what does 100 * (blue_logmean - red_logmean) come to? 3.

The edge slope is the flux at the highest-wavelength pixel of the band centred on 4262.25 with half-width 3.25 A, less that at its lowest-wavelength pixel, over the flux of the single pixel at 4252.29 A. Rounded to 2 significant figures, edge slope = 0.063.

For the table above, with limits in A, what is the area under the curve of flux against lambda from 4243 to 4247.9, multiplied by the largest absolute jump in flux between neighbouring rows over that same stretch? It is 10.3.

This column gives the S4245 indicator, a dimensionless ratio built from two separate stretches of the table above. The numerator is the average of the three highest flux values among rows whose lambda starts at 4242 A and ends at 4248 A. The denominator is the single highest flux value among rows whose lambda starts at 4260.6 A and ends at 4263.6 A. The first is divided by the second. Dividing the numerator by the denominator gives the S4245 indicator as 1.04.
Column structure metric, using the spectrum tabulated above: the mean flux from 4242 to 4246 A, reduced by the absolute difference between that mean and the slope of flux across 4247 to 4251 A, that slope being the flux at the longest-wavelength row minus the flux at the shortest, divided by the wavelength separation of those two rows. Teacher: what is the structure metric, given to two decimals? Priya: -0.12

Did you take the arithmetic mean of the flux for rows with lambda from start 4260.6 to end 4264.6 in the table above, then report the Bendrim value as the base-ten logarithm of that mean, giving 1.05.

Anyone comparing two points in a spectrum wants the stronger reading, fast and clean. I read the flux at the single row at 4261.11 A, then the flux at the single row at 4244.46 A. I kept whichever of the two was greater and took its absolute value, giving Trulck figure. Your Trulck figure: 11.8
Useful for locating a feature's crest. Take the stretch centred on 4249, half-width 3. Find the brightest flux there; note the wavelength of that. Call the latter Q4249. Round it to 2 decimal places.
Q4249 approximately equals 4246.42 A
